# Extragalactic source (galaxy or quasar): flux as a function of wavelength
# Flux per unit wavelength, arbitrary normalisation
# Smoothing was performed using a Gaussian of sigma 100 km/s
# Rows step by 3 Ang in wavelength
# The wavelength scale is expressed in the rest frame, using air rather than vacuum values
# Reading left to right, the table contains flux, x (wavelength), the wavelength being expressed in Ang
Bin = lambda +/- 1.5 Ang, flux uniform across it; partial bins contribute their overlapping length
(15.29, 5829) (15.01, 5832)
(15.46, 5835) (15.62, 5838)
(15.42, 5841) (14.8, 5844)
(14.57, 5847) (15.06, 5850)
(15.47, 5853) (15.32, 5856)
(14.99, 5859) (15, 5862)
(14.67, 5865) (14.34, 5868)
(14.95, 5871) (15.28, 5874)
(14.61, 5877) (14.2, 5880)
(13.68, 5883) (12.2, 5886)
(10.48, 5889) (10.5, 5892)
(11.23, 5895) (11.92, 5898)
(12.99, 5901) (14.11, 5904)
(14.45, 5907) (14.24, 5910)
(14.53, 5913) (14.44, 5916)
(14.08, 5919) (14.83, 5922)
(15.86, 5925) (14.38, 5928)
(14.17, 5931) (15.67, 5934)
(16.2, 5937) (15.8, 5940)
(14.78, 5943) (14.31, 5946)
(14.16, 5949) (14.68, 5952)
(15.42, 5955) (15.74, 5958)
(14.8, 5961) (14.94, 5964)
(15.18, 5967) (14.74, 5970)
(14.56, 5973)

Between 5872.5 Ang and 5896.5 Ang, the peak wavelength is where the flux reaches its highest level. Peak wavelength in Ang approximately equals 5874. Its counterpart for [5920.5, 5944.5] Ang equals 5937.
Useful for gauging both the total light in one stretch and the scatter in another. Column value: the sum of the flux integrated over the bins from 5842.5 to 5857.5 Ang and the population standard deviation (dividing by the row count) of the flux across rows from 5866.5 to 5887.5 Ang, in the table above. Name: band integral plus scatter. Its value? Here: 227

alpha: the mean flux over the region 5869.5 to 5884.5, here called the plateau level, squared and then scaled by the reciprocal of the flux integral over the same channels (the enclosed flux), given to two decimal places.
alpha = 0.97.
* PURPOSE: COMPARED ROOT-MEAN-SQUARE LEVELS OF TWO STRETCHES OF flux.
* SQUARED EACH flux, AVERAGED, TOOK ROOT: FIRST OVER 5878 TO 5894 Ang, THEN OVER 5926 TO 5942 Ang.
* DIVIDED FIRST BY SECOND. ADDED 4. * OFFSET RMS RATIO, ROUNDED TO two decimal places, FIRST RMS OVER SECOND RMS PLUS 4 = 4.81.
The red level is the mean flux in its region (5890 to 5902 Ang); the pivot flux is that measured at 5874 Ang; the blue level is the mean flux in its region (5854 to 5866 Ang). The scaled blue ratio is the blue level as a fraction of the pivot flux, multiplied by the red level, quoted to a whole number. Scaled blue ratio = 11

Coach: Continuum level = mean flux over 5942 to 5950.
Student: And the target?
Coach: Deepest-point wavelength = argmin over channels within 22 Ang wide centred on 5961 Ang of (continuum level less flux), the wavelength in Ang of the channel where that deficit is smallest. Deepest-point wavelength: 5958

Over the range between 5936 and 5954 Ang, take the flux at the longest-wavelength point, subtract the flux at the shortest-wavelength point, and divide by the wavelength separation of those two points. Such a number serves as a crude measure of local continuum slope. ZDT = -0.10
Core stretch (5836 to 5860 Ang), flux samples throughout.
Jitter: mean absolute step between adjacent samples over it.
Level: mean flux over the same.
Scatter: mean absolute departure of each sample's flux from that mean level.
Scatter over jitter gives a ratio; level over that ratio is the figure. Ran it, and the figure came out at 17.5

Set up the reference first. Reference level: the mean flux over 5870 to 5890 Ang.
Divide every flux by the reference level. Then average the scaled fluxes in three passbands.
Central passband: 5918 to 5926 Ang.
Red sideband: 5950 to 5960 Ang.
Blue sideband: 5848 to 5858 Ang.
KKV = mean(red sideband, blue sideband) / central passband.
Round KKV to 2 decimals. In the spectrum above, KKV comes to 1.02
